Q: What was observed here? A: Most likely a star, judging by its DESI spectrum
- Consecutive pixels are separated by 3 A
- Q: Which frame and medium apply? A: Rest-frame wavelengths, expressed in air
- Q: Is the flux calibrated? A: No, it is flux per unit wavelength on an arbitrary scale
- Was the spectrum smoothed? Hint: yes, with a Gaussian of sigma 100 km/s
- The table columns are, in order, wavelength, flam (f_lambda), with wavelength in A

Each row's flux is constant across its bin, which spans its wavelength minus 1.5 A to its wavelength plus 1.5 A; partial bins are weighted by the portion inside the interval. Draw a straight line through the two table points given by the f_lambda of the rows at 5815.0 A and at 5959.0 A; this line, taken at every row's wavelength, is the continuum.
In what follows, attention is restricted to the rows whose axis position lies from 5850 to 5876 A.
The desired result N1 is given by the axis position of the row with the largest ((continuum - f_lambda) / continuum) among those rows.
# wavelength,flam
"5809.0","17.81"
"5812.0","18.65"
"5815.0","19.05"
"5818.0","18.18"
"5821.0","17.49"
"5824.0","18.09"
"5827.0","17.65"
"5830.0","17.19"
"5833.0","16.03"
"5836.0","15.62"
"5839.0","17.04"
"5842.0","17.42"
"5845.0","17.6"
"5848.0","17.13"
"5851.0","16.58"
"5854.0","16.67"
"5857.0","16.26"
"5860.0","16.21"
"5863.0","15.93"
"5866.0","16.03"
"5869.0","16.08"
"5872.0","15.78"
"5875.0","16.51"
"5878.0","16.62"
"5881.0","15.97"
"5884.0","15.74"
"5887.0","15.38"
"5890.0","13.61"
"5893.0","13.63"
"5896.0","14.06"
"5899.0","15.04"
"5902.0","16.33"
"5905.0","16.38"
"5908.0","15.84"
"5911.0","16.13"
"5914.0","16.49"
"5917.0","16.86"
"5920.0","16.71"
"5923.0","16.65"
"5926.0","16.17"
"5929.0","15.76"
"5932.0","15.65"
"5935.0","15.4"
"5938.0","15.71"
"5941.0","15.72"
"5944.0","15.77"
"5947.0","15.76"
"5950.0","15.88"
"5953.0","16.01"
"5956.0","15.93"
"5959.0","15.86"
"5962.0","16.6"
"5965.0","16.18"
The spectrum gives 5863.0 A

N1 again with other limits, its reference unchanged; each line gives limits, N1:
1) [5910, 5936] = 5935.0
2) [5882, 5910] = 5890.0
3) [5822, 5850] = 5836.0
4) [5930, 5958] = 5935.0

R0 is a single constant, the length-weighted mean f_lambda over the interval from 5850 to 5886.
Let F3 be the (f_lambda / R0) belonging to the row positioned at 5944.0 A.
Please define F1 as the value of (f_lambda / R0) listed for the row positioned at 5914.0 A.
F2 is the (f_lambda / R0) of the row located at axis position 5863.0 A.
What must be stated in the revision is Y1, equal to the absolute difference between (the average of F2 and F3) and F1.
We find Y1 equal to 0.04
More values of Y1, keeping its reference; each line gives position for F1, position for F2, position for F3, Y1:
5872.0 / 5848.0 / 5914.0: 0.06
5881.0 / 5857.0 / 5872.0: 0.00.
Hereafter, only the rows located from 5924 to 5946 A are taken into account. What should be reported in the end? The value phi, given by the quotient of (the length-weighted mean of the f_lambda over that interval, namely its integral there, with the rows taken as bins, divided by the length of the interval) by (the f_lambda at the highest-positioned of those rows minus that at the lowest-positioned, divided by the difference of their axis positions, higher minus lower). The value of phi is -709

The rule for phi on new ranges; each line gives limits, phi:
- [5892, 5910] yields 104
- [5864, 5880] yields 329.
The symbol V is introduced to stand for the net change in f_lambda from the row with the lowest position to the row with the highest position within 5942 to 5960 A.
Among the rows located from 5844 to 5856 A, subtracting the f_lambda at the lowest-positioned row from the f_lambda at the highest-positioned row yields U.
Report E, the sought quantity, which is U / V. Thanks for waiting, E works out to -10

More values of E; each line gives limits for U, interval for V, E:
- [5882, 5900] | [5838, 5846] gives -1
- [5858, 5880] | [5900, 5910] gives -1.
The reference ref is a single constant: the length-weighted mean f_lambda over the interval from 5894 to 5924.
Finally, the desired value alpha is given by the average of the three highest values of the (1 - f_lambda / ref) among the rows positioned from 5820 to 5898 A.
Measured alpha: 0.14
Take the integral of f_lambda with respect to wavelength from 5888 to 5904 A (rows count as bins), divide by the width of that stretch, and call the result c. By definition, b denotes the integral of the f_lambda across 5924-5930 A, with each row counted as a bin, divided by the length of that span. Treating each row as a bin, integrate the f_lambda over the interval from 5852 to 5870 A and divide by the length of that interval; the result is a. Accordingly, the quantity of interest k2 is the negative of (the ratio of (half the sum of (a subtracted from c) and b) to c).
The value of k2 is -0.49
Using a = 16.2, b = 16.0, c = 14.6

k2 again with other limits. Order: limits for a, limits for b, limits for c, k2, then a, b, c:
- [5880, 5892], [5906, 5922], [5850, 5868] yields -0.54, 15.1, 16.4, 16.3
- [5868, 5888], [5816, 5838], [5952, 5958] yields -0.54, 16.0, 17.2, 16.0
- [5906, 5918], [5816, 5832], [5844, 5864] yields -0.54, 16.3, 17.7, 16.6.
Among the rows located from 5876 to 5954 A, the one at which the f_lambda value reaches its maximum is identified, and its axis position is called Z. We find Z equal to 5917.0 A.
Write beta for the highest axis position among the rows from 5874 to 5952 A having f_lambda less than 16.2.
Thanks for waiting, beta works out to 5950.0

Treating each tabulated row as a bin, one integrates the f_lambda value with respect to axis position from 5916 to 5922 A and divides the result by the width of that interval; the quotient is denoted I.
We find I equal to 16.8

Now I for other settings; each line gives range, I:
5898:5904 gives 15.8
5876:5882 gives 16.3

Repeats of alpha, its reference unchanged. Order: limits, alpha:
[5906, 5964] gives 0.03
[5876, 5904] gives 0.14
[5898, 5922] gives 0.02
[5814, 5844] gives -0.01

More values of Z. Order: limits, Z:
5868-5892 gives 5878.0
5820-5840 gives 5824.0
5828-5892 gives 5845.0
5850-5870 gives 5854.0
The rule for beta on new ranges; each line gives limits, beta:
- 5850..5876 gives 5872.0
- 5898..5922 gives 5911.0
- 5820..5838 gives 5836.0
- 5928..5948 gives 5947.0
